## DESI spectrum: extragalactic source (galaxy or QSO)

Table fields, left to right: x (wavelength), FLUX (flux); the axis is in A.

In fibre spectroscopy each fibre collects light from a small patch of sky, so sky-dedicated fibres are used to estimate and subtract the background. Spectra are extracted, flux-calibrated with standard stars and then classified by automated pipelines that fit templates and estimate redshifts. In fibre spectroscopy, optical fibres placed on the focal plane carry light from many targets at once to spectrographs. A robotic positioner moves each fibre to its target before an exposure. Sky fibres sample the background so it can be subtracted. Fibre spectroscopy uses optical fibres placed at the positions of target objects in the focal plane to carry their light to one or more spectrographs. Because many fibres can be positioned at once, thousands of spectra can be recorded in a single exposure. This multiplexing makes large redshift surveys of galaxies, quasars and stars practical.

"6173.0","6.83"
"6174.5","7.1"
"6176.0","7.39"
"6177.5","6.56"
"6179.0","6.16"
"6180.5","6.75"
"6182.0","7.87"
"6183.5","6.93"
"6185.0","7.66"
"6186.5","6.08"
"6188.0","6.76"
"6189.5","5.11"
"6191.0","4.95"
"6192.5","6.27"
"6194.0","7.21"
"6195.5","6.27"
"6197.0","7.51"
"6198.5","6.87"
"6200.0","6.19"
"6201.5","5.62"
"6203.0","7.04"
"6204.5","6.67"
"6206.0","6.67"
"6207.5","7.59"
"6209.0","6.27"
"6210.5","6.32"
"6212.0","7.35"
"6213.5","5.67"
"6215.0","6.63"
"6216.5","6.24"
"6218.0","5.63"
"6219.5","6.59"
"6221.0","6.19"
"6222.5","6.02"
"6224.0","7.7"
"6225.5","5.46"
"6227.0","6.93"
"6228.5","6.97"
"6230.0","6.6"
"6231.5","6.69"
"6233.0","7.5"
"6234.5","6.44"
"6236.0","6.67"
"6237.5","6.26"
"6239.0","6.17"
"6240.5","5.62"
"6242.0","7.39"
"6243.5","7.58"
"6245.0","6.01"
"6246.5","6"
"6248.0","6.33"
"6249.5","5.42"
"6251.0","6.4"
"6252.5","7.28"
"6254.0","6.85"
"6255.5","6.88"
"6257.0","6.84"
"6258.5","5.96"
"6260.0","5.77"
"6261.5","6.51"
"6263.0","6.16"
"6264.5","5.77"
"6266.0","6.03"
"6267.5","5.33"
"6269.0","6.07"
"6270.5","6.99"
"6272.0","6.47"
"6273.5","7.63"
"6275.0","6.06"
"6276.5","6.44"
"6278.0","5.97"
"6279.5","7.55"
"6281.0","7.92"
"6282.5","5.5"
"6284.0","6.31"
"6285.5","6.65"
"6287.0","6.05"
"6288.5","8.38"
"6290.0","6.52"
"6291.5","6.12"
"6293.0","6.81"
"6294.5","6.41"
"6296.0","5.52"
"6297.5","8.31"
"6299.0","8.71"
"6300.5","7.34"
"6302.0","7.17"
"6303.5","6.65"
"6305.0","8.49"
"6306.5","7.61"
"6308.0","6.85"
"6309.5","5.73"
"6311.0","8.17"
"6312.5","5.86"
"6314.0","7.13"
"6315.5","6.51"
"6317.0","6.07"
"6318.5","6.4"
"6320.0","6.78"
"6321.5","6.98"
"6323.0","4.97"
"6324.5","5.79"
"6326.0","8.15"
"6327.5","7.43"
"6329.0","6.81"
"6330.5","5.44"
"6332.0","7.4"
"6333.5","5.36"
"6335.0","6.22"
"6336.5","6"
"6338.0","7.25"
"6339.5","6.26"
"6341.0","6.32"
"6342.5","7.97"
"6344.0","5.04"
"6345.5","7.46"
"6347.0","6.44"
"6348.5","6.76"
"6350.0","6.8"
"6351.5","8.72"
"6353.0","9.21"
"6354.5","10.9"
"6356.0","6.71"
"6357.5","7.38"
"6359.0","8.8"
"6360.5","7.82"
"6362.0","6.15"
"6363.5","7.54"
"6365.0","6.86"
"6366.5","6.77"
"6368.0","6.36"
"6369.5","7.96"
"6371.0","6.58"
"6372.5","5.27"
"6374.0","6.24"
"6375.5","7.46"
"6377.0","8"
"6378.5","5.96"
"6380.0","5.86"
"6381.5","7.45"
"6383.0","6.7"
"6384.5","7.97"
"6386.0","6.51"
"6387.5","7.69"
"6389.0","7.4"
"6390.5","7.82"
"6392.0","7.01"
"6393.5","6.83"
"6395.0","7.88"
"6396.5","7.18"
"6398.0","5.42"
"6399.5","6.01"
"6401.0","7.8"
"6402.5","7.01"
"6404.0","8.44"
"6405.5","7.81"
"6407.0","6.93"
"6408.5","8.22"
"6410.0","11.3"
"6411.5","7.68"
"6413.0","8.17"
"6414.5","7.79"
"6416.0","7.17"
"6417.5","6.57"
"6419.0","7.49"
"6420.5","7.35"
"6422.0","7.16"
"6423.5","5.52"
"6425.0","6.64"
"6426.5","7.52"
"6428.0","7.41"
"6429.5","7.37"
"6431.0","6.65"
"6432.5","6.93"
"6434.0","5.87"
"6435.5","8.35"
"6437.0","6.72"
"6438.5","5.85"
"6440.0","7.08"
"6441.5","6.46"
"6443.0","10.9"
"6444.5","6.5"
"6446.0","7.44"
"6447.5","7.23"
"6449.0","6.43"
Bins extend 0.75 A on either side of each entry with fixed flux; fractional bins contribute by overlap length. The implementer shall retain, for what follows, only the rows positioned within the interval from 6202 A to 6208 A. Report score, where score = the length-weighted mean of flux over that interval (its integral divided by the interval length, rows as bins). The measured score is 6.9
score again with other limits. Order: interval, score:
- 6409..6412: 9.5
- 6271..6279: 6.6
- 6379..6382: 6.5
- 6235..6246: 6.5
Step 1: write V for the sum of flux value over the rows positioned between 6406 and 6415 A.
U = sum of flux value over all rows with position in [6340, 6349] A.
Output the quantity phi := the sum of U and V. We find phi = 90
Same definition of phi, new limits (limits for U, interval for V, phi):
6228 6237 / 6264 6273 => 78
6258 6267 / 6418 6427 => 78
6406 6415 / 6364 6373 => 90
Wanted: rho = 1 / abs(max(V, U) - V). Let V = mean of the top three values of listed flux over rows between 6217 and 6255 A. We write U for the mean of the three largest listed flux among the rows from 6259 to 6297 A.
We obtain 2.6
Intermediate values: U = 8.0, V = 7.59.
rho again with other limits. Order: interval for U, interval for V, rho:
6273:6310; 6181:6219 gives 1.2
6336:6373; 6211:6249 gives 0.5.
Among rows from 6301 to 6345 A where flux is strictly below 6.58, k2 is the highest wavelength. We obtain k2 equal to 6344.0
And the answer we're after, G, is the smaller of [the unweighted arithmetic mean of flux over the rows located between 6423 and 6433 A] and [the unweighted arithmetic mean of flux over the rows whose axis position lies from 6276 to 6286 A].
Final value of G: 6.62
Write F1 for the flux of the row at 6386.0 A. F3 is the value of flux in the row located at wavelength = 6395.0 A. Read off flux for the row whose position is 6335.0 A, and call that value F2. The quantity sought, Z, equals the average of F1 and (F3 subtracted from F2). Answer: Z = 2.4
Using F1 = 6.51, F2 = 6.22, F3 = 7.88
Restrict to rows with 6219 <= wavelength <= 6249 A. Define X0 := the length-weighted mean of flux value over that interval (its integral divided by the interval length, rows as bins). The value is 6.55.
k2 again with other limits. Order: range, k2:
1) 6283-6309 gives 6296.0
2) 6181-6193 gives 6192.5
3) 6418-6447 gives 6444.5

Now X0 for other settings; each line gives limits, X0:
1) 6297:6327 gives 6.98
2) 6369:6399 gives 6.94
